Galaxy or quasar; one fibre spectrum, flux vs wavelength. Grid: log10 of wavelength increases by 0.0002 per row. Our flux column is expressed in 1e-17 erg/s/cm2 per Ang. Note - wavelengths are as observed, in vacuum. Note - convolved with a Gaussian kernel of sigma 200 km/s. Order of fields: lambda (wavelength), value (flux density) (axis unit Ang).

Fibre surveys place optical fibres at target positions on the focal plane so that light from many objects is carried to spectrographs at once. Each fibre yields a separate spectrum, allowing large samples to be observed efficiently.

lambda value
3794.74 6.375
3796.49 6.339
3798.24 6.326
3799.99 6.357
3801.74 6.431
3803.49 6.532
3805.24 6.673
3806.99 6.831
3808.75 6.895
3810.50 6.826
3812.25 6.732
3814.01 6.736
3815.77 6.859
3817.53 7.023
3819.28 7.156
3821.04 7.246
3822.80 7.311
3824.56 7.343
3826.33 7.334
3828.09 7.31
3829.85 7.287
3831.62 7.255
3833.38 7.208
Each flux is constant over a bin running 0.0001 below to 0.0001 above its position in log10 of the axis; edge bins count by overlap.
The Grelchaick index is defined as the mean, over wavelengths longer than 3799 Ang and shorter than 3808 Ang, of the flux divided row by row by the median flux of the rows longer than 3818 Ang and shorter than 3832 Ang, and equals 0.90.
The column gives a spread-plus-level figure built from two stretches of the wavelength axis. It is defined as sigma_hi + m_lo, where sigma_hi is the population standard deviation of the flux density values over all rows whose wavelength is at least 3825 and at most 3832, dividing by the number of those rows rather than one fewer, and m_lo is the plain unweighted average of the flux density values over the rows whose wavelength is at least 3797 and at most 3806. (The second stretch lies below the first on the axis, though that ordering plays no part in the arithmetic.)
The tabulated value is 6.49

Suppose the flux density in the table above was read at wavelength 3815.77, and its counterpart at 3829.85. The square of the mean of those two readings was 50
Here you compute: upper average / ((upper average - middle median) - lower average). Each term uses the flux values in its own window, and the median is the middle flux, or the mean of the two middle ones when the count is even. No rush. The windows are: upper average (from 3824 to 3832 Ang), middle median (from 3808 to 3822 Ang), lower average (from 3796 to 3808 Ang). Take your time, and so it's -1.20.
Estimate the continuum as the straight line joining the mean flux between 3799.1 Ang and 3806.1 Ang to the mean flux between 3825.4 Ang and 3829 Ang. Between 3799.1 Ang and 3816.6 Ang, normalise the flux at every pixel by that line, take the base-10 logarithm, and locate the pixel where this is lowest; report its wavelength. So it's 3814.01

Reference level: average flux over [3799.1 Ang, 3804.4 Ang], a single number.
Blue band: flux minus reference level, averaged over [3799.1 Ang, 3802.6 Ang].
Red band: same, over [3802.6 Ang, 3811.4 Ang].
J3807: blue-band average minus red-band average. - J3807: -0.36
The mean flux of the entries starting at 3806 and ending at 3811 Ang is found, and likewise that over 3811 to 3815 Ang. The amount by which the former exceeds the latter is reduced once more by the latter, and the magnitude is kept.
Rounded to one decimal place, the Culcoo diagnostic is 6.6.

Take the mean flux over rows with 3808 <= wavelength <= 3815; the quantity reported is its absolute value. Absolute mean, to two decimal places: 6.80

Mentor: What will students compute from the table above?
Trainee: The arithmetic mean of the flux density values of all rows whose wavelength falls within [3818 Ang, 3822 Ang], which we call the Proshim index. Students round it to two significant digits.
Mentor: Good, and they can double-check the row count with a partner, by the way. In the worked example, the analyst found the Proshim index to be 7.2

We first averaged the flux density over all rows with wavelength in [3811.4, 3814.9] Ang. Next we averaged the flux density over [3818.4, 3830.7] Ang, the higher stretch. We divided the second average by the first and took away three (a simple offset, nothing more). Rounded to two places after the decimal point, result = -1.92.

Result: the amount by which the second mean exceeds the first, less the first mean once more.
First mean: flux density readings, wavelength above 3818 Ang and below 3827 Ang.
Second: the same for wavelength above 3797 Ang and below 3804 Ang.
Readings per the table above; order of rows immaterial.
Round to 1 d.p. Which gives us -8.1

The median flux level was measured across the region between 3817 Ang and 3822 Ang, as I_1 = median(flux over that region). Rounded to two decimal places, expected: 7.16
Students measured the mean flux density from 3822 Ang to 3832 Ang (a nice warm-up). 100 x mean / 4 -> 183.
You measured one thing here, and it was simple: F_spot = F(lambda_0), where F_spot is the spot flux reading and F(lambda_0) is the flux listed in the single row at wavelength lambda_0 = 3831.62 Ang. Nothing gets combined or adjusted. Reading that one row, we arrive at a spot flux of 7.255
